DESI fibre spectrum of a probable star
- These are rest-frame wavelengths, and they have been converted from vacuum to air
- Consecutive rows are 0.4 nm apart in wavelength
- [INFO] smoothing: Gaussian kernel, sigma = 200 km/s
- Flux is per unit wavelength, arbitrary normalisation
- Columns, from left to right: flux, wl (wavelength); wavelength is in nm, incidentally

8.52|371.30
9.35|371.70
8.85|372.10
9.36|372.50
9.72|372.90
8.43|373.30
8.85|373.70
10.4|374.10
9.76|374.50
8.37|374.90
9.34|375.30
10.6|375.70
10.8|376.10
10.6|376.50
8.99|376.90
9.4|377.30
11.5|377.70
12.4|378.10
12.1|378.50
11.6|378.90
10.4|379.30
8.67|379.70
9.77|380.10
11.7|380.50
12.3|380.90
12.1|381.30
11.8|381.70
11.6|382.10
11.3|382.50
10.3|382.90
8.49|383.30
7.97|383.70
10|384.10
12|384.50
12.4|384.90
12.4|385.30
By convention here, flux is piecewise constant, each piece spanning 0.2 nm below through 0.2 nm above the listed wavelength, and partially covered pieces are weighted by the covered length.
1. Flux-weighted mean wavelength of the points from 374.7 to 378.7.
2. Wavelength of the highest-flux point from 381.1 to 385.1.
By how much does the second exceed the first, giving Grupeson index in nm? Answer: 8.10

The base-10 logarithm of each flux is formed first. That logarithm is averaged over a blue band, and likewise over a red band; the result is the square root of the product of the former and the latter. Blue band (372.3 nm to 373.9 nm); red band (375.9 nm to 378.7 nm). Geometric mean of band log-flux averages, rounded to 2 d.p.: 0.99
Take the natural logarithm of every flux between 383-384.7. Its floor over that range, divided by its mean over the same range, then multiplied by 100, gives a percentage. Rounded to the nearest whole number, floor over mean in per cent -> 92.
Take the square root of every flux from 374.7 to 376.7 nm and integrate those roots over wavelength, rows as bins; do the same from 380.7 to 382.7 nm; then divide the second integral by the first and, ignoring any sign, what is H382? 1.09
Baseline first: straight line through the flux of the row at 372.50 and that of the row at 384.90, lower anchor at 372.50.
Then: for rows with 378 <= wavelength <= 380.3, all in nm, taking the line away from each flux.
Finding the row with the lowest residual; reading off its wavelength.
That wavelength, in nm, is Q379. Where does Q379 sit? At 379.70 nm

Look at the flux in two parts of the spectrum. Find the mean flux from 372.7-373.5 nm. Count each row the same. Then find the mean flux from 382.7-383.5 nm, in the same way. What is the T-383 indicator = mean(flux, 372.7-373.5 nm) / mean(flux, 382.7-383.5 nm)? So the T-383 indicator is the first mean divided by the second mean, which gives 0.97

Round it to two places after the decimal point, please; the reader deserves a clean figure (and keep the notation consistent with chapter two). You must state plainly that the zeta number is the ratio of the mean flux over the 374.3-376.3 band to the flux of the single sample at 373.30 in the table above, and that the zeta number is 1.16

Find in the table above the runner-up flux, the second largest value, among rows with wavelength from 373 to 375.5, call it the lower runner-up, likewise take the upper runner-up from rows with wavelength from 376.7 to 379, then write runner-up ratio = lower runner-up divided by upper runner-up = 0.81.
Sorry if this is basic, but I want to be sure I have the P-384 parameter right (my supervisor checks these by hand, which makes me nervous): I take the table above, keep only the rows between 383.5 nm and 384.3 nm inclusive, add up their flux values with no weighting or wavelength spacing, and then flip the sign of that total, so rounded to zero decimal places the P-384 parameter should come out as -18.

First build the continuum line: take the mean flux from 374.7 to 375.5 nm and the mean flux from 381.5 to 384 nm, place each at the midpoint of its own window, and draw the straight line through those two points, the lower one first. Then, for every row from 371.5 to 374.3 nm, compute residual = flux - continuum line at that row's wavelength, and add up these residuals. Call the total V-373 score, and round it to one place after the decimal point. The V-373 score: 5.8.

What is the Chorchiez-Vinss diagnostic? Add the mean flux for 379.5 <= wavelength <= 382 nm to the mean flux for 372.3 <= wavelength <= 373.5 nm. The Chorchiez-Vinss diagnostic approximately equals 20.2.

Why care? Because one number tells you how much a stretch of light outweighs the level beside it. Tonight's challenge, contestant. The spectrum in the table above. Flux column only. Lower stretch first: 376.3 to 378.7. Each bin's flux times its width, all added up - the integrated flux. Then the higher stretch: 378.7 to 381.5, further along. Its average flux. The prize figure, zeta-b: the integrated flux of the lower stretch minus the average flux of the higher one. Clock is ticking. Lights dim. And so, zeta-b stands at 15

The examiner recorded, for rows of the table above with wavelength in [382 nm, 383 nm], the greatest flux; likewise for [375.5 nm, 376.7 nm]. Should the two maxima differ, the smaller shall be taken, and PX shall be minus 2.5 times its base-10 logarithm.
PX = -2.58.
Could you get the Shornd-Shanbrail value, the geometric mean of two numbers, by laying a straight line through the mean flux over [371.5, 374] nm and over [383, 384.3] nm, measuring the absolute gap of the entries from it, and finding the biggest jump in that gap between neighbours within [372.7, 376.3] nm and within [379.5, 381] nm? 1.6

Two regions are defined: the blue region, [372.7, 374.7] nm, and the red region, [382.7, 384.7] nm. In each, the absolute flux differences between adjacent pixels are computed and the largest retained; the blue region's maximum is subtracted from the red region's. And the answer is 0.5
